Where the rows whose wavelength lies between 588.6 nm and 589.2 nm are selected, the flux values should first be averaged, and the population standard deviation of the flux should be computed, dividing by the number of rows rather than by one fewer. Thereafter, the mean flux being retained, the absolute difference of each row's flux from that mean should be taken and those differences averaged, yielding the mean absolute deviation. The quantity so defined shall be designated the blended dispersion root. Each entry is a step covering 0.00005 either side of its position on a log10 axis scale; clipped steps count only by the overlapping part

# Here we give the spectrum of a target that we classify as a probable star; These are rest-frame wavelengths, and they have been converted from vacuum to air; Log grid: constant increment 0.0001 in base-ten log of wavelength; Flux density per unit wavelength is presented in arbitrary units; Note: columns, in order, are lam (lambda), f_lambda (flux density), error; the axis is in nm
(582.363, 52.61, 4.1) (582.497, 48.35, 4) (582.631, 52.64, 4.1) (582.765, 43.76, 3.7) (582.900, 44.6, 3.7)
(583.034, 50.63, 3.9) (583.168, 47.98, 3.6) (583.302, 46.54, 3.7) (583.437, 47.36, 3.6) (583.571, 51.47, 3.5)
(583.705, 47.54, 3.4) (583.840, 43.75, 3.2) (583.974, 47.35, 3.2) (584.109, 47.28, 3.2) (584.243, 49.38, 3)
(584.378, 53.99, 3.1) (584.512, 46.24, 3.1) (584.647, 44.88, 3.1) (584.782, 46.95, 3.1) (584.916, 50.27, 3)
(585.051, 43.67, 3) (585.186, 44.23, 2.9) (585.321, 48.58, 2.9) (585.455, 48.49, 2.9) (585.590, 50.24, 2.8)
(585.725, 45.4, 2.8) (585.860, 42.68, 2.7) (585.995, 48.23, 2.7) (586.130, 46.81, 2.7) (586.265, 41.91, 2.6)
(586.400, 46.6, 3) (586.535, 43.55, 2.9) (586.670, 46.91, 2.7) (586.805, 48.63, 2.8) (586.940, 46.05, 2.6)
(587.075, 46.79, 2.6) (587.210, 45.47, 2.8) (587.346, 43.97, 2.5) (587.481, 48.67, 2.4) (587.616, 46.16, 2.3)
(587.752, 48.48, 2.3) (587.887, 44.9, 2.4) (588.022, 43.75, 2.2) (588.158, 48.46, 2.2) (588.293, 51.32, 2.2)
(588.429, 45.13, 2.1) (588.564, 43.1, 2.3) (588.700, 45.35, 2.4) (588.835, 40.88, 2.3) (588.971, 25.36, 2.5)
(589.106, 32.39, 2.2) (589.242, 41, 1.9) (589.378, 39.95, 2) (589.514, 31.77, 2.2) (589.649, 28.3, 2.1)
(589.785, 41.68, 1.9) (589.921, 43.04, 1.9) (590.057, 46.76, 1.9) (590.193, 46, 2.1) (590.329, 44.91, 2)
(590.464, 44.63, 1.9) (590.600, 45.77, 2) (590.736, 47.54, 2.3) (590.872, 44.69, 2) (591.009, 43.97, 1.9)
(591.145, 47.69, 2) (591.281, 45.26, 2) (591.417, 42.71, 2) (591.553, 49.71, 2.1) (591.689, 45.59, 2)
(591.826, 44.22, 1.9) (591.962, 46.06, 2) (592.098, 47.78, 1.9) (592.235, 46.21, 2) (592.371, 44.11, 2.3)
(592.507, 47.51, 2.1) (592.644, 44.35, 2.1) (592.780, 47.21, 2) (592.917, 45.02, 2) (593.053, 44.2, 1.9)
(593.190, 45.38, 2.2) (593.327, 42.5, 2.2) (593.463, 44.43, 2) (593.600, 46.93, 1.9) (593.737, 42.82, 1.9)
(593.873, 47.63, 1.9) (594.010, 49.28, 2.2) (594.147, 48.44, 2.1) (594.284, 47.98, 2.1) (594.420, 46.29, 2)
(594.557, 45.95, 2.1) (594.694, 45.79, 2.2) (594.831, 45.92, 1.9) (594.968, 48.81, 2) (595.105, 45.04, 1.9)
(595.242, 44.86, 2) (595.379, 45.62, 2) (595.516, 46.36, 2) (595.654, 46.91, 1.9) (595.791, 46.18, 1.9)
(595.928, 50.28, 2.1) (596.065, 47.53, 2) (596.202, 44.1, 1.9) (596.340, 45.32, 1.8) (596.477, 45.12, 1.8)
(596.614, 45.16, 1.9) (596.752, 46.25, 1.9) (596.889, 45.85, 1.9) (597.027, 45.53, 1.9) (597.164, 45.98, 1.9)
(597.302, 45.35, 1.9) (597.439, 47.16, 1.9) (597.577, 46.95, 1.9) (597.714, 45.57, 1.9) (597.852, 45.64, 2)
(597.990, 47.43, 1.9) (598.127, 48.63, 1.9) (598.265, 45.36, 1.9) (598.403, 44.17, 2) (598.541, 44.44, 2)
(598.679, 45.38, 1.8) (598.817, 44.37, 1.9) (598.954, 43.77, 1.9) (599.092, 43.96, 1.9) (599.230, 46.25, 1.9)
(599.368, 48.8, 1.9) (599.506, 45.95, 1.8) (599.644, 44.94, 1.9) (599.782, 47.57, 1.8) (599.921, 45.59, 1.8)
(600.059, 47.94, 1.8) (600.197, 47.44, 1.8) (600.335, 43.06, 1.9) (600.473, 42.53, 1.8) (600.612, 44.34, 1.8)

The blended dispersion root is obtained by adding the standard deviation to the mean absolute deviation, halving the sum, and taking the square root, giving 2.7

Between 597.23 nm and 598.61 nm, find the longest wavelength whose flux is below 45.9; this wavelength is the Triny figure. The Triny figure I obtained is 598.541 nm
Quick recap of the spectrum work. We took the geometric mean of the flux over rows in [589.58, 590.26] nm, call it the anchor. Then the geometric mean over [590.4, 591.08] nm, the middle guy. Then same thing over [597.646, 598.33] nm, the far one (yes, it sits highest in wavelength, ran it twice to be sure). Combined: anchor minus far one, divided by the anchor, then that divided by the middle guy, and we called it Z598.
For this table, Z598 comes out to -0.0033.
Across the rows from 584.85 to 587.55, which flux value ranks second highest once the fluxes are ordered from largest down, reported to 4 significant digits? 50.24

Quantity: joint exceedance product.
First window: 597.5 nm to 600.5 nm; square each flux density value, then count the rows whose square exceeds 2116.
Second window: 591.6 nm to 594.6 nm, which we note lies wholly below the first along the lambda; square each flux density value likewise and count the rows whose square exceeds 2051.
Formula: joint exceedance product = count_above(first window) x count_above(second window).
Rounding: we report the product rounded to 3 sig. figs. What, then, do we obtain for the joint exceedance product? 112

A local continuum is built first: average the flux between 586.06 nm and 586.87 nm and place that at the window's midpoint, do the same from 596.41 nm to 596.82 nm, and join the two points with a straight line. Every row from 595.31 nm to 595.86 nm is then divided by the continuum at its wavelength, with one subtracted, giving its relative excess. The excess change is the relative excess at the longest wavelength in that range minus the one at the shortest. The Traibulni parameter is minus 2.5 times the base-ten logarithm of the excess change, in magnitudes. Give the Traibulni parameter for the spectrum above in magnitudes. 4.8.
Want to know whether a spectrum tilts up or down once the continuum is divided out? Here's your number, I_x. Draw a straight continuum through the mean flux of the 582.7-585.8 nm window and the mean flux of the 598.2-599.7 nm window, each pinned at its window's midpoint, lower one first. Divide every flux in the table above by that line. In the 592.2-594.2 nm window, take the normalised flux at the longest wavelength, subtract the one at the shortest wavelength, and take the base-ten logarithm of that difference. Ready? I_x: -1.3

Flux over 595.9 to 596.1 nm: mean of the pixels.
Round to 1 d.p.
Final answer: 48.9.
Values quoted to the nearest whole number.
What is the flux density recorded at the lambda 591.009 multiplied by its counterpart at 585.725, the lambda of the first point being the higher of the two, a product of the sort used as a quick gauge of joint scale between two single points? 1996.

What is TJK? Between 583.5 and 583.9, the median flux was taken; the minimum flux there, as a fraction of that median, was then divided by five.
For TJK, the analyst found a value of 0.184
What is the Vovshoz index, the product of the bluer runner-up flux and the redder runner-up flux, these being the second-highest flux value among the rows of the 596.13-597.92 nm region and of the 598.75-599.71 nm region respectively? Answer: 2171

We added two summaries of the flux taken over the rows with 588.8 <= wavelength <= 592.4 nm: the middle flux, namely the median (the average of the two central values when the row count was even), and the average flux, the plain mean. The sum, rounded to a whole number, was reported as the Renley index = 87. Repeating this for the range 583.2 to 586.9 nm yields 94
